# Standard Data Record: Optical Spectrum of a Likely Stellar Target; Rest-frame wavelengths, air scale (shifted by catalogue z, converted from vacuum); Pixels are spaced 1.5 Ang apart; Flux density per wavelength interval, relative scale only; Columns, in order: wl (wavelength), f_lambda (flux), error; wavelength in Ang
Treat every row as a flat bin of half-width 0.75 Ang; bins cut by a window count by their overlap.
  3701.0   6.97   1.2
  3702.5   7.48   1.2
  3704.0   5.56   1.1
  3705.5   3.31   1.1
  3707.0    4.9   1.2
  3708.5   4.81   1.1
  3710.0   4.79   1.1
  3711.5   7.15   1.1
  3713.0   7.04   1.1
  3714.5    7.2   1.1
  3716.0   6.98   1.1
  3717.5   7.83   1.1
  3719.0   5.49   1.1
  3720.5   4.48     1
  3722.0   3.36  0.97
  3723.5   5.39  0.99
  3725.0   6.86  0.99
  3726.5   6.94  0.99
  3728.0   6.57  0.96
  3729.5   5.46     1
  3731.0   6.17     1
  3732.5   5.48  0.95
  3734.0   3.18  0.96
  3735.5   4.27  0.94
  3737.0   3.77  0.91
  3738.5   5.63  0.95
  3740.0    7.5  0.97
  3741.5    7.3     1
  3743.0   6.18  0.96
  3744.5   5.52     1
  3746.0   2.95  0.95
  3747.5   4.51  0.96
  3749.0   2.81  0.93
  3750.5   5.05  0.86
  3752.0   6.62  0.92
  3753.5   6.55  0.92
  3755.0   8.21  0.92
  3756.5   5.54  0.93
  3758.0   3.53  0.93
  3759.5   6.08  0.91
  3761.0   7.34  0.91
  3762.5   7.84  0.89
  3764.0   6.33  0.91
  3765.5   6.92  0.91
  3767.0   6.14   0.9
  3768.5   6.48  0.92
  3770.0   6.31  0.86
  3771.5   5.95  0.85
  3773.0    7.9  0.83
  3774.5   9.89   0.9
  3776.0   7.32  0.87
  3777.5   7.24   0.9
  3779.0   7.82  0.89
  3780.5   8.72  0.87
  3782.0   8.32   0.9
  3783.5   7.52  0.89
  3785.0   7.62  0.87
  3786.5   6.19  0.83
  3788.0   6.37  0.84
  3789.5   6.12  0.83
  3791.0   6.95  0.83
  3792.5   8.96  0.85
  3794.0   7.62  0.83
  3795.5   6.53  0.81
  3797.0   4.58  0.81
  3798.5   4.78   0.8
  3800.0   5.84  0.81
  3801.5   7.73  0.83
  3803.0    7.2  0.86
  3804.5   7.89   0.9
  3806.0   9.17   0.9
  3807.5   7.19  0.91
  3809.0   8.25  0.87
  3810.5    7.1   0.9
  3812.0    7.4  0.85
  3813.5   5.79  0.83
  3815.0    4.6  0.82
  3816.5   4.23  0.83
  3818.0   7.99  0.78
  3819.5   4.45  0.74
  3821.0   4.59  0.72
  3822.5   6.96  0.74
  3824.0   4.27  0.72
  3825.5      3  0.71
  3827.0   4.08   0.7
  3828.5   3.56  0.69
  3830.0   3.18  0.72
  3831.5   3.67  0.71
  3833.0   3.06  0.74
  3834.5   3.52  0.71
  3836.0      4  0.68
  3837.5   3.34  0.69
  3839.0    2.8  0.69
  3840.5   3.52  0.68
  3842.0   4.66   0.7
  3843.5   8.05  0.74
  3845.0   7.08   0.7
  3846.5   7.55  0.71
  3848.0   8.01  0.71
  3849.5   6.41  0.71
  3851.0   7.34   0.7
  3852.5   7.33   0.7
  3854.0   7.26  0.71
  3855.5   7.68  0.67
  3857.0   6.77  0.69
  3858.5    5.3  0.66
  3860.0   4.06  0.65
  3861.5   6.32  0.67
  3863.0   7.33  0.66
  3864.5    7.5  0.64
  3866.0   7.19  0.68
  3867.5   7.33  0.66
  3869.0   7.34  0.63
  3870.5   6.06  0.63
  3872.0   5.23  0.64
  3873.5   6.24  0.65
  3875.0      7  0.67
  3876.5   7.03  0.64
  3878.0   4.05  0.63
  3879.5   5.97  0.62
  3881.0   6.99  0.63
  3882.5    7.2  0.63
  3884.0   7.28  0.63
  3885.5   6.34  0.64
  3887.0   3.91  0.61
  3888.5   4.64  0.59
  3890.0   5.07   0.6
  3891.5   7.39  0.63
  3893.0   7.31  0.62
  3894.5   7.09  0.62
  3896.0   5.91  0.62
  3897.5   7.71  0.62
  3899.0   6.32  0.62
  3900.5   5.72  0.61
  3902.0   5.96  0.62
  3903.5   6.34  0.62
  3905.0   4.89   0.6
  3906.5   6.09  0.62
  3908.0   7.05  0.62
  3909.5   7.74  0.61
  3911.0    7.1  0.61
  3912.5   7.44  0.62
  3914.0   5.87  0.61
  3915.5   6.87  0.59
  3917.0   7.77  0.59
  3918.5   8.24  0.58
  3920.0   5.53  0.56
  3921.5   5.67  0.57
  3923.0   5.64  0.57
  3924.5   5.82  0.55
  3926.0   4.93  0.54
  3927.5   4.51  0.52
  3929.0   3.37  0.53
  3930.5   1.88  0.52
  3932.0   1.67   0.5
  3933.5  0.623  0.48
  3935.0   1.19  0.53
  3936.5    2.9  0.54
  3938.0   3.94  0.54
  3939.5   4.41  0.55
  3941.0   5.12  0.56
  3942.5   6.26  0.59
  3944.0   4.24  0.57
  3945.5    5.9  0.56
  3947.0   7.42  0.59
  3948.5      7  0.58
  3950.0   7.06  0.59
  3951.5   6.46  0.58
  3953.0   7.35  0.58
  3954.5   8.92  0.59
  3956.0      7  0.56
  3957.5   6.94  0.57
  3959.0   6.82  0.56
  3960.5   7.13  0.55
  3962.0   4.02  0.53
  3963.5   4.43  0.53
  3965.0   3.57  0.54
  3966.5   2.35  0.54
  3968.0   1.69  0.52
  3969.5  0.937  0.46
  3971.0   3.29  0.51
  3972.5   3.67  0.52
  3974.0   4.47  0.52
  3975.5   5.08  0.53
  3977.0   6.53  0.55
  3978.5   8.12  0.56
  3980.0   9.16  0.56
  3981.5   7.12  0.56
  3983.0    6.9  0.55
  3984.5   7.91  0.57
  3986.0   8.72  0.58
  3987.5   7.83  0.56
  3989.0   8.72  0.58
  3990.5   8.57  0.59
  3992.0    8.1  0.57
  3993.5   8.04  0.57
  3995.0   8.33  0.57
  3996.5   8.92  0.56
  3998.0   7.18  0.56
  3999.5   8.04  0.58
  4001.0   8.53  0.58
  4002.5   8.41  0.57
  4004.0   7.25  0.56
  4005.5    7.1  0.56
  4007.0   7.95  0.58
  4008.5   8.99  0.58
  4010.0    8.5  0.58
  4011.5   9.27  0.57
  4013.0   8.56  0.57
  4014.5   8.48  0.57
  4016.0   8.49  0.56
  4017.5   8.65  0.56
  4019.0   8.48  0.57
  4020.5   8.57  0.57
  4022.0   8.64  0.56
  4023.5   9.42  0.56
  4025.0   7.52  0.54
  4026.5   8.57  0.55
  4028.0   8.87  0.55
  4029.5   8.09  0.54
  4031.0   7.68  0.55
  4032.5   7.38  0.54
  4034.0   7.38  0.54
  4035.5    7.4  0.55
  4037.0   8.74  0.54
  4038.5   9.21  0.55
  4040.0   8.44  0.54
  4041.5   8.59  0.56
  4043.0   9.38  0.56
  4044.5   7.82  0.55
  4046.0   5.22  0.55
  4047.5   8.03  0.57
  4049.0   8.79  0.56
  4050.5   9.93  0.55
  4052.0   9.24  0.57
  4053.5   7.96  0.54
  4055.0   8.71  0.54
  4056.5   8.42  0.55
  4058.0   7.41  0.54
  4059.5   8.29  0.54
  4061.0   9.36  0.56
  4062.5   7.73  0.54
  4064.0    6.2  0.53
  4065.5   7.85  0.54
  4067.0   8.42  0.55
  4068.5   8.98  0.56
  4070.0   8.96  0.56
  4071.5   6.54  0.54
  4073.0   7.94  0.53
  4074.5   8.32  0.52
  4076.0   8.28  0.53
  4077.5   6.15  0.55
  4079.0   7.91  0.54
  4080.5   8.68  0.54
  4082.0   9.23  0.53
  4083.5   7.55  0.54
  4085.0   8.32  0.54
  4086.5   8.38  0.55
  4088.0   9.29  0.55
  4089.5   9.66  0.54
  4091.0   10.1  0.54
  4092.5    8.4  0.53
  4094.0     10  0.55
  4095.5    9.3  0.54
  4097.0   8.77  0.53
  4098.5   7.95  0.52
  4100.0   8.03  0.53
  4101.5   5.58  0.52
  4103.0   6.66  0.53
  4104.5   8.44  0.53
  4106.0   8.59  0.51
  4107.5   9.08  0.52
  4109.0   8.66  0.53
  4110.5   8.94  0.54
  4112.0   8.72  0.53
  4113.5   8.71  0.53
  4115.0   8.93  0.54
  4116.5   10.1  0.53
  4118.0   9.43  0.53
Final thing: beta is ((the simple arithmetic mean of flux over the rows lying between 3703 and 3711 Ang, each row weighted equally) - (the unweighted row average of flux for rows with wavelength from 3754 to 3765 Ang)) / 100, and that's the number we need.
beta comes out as -0.017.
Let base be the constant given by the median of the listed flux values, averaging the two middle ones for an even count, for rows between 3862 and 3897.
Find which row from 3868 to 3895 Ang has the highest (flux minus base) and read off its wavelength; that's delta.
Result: 3891.5 Ang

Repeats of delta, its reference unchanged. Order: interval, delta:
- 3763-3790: 3774.5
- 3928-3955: 3954.5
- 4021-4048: 4023.5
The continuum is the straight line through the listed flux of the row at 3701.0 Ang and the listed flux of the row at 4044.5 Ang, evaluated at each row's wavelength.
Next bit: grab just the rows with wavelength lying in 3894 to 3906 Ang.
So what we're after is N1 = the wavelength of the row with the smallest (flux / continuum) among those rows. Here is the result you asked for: 3905.0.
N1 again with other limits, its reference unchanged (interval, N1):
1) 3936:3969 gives 3968.0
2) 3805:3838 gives 3825.5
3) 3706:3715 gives 3710.0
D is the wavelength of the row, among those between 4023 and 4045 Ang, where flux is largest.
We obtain 4023.5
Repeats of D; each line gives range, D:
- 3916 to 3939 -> 3918.5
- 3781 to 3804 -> 3792.5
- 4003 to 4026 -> 4023.5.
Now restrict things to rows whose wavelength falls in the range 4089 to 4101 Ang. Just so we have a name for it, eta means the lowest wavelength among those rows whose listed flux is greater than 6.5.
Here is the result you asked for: 4089.5 Ang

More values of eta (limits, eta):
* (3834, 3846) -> 3843.5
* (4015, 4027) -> 4016.0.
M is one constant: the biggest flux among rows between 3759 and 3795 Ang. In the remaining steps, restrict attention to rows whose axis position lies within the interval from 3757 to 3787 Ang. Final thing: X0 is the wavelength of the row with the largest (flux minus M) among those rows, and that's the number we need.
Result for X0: 3774.5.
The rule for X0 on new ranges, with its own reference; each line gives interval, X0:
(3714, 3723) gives 3717.5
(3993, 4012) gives 4011.5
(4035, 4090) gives 4050.5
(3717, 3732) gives 3717.5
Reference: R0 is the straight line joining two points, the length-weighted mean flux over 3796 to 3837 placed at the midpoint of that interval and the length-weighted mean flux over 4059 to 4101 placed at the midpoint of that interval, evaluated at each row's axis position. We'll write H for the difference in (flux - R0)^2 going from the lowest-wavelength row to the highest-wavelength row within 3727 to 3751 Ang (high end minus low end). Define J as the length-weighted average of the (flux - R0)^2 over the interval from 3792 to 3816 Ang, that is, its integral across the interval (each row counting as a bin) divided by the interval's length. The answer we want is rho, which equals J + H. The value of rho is 0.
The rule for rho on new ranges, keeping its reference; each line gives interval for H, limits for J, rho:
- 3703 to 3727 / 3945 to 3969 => 10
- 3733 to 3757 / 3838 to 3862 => 1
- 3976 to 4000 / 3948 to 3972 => 9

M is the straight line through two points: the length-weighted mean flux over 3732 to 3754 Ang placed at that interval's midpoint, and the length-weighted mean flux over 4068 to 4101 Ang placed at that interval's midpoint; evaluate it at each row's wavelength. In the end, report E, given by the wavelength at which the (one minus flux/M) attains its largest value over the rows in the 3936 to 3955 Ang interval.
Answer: 3936.5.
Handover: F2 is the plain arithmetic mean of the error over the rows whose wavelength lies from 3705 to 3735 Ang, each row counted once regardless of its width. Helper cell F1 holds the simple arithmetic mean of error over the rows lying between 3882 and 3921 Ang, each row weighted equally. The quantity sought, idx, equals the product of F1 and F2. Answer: 0.64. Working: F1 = 0.61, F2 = 1.0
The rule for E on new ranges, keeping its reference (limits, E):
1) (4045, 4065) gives 4046.0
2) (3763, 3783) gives 3771.5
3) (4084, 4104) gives 4101.5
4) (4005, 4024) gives 4005.5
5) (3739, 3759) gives 3749.0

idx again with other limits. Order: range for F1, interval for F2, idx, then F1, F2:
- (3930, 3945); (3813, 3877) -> 0.38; 0.54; 0.7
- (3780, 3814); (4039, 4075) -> 0.47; 0.85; 0.5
